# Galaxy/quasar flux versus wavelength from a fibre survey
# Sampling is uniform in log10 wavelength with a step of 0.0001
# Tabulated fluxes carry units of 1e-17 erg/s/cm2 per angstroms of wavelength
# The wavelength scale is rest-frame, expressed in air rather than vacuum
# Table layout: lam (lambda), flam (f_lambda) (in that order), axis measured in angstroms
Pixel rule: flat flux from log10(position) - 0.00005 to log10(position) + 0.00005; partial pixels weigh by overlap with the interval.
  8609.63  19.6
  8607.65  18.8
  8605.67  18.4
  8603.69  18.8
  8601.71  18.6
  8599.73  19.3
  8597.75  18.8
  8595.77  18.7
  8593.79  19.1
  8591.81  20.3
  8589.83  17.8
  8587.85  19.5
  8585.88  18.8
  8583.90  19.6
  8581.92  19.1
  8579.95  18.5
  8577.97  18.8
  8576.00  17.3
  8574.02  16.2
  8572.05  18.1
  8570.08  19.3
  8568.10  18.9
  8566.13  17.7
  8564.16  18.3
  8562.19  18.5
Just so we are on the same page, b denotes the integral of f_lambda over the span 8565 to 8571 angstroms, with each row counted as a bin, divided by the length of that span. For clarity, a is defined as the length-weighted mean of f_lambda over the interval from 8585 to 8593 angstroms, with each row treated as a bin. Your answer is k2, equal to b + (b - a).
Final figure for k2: 18.1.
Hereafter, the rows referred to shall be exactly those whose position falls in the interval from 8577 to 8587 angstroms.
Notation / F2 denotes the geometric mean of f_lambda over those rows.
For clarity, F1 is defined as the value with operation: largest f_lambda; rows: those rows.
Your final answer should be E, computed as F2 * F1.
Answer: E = 372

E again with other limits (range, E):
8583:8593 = 389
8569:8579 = 346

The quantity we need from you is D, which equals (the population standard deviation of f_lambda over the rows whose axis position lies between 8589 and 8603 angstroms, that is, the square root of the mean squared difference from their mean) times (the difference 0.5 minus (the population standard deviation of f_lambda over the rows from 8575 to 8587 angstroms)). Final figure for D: -0.15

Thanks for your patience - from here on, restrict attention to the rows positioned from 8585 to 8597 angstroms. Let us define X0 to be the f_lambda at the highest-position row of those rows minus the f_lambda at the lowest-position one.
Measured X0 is -0.1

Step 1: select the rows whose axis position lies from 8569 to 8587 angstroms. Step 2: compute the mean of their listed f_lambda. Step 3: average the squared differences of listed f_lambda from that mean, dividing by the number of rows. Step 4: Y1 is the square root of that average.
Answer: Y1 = 1.0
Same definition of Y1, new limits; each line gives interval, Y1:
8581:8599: 0.7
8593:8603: 0.3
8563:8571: 0.6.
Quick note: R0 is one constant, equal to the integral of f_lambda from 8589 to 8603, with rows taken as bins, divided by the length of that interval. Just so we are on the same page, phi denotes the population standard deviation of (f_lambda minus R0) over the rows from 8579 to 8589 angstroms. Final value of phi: 0.41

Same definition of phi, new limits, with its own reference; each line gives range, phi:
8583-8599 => 0.70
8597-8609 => 0.27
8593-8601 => 0.24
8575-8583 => 0.68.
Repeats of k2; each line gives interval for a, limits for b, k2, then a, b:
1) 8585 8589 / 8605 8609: 18.3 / 19.1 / 18.7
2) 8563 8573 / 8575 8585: 18.8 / 18.5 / 18.6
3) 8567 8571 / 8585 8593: 19.2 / 19.0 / 19.1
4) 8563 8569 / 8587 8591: 19.0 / 18.3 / 18.7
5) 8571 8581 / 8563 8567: 18.3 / 17.8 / 18.0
